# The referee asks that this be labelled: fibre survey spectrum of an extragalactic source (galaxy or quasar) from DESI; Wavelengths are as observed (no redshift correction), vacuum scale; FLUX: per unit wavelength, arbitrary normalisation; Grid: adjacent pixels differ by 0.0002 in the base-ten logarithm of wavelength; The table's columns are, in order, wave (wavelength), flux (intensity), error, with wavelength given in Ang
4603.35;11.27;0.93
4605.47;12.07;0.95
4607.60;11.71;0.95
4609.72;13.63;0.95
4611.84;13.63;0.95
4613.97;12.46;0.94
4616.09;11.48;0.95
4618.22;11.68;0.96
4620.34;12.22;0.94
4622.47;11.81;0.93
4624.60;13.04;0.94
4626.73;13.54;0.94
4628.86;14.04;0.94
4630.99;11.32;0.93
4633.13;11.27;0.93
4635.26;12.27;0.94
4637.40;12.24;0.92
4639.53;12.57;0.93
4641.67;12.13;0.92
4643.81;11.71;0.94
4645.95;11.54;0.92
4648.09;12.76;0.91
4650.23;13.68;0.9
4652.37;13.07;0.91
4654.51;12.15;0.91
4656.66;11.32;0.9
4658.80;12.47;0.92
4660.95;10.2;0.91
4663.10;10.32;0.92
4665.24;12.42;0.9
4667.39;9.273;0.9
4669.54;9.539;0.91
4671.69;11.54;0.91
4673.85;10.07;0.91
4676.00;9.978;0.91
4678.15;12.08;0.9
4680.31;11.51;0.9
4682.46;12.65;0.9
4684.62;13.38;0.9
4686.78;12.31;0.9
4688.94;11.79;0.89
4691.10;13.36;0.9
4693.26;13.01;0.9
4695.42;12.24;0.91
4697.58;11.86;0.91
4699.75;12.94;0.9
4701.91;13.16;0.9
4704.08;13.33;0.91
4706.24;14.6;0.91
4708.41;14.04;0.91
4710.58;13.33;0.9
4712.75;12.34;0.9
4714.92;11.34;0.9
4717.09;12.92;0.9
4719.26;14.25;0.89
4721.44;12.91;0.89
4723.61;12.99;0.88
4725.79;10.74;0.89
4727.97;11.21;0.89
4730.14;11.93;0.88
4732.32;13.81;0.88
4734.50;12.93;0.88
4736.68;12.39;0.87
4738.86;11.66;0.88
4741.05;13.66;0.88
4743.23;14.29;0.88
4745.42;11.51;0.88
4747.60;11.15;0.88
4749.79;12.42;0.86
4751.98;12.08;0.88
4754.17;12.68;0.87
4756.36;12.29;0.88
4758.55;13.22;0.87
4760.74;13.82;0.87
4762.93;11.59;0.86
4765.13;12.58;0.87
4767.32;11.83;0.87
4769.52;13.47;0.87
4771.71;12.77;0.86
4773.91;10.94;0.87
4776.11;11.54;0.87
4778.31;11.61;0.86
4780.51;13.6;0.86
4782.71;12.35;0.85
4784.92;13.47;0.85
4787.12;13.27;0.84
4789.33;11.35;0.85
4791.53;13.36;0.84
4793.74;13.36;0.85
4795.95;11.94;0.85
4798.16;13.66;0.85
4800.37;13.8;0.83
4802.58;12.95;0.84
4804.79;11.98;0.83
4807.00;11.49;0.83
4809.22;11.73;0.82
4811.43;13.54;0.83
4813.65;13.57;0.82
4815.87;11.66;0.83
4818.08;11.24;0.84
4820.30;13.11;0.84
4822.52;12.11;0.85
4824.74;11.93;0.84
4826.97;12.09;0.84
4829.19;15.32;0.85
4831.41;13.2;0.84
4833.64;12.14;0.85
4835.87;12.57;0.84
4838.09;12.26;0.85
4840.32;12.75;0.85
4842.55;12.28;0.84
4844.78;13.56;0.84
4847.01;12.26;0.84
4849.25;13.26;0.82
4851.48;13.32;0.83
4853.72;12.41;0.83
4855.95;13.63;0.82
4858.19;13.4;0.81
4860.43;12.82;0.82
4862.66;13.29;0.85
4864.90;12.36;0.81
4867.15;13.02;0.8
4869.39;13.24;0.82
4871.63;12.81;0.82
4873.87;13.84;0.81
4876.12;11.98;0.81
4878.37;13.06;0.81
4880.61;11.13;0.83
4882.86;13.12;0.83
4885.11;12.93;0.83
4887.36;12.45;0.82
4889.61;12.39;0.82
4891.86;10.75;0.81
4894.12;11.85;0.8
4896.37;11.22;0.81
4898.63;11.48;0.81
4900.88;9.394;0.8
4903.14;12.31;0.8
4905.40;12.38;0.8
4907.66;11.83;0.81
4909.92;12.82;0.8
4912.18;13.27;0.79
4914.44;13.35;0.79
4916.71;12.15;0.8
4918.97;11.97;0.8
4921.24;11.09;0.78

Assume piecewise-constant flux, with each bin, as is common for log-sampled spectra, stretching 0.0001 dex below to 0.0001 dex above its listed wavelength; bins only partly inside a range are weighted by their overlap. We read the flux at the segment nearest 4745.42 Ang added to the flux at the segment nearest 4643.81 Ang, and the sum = 23.2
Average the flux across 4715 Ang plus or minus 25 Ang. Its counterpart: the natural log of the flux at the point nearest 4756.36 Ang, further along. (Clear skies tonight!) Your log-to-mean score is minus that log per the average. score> -0.197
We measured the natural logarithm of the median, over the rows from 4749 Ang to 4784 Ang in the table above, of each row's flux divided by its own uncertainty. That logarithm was 2.67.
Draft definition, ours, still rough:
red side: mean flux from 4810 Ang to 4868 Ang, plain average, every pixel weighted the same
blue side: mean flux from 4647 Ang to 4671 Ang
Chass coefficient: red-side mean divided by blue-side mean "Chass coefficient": 1.11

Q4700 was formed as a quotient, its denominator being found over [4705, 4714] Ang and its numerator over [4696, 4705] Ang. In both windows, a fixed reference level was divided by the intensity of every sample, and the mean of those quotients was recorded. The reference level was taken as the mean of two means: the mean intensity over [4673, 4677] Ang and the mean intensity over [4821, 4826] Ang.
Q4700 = 1.06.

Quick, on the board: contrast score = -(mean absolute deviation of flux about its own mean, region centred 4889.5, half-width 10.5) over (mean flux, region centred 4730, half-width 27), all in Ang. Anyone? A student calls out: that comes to -0.056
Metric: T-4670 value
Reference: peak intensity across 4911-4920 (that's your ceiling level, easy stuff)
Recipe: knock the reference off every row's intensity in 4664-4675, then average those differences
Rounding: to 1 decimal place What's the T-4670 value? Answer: -2.8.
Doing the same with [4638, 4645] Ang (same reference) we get -1.2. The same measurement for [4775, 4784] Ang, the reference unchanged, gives -1.1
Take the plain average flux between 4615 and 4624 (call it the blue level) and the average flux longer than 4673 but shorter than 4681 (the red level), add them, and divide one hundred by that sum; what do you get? 4.4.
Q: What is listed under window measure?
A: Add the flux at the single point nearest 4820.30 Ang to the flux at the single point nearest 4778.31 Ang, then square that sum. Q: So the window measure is 611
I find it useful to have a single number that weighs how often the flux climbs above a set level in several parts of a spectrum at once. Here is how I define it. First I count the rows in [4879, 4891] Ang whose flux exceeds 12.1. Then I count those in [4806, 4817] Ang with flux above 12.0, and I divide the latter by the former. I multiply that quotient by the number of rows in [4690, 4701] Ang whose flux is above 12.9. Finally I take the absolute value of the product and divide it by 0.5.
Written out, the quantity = 3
